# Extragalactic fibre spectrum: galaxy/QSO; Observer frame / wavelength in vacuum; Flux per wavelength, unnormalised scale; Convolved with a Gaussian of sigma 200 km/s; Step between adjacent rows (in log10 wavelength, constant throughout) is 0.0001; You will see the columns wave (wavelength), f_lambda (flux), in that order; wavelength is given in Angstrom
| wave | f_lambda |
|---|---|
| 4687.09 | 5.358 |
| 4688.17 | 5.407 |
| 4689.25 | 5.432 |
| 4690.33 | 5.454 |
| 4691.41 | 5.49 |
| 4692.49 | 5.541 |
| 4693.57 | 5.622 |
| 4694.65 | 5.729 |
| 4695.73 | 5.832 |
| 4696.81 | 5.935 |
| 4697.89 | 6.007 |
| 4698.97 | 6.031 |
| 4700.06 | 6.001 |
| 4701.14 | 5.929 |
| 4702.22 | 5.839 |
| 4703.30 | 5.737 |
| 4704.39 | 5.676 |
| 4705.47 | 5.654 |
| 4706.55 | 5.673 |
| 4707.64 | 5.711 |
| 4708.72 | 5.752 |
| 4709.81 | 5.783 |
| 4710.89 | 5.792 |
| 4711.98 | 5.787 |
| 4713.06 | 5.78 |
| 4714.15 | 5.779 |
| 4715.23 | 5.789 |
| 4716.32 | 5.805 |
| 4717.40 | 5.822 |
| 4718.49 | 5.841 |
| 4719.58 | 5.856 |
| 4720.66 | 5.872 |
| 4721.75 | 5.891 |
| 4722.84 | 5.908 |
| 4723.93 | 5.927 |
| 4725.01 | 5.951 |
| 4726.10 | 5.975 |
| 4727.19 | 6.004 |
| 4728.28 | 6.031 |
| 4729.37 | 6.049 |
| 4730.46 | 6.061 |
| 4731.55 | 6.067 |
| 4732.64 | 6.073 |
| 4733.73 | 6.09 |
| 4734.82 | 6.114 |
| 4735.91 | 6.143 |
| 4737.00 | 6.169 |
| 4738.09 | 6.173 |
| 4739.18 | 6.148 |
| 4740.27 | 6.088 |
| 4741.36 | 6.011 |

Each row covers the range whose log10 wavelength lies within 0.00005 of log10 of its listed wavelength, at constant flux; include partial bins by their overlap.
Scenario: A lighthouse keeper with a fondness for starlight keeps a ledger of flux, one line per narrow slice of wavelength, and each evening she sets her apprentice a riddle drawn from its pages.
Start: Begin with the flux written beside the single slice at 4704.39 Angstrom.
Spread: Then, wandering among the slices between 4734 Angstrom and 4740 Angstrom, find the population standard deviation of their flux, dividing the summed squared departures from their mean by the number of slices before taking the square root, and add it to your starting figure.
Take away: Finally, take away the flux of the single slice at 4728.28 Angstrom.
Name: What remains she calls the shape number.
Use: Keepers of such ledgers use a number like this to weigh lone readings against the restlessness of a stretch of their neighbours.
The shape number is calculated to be -0.33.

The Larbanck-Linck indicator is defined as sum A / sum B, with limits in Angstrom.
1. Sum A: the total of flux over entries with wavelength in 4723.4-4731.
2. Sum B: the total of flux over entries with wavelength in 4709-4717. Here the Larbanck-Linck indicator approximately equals 1.04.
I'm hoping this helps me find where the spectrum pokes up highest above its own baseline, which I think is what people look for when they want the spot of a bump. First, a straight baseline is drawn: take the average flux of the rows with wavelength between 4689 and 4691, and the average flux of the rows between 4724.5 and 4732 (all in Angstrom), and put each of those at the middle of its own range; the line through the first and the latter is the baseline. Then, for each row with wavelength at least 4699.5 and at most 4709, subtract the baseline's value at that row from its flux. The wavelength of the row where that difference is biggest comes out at 4700.06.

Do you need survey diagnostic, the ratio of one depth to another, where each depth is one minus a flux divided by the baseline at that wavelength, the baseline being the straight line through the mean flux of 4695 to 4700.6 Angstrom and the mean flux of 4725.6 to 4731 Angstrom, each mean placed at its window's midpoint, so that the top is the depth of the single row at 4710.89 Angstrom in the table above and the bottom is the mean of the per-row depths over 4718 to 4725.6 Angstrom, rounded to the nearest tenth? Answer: 1.7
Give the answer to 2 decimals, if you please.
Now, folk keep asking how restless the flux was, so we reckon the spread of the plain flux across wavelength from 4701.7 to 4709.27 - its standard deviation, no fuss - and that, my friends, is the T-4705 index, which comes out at 0.06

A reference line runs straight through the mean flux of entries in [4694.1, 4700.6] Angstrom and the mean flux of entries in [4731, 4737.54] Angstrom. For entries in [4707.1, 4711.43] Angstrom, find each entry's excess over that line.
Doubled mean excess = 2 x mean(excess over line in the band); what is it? -0.45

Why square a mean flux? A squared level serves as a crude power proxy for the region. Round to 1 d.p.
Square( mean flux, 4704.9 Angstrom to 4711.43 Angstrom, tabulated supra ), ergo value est 32.8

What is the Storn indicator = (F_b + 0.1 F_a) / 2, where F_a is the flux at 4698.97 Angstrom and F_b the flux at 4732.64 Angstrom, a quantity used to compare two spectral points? 3.34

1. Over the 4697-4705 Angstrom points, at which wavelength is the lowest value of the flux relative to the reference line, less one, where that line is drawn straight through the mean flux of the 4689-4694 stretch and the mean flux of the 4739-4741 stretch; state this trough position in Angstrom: 4704.39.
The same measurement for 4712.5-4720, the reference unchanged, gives 4715.23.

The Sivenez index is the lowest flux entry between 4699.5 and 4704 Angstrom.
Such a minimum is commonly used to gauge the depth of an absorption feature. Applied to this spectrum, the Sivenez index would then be 5.737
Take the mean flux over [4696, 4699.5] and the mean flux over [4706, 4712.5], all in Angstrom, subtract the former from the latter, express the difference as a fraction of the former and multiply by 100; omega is -4.0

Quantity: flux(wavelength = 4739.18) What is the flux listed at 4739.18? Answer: 6.148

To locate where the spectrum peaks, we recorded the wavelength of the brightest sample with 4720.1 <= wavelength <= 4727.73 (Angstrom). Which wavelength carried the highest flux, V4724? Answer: 4727.19 Angstrom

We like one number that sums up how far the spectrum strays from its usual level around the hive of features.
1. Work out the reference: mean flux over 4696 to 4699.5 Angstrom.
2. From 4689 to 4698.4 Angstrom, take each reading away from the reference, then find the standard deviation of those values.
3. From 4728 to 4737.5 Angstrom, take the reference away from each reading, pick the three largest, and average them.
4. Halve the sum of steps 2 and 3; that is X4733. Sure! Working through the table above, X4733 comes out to 0.18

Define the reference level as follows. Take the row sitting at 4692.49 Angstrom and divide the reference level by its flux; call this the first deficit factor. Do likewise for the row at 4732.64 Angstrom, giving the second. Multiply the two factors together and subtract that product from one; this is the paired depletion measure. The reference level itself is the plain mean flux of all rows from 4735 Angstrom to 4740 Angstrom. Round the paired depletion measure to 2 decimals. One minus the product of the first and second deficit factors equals -0.13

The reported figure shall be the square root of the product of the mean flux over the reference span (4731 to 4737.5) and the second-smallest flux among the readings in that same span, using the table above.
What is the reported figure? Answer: 6.09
